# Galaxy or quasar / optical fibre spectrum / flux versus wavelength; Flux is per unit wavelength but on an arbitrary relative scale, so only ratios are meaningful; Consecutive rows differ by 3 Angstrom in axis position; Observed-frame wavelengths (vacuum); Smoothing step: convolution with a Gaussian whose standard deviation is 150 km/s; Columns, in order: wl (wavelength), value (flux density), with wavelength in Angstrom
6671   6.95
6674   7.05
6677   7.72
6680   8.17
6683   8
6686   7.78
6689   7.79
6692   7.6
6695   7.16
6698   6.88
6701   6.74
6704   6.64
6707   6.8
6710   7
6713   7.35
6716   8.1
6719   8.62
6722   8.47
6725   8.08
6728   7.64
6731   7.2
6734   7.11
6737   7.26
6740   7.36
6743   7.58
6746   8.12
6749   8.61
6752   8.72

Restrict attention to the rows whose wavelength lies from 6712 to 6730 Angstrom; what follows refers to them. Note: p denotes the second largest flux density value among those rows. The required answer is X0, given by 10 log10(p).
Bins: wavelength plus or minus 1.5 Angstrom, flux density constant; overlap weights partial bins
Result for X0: 9.28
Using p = 8.47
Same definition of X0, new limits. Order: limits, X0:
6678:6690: 9.03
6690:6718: 8.81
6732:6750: 9.10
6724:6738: 8.83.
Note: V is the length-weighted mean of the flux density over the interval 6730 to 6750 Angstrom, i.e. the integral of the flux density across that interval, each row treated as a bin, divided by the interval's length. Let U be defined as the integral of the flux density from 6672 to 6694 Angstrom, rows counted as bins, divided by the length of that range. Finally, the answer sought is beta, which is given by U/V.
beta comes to 1.01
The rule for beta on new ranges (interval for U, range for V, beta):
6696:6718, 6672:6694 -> 0.92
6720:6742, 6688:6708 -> 1.08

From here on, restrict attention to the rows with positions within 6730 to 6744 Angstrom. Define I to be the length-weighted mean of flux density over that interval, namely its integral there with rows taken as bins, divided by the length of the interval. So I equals 7.3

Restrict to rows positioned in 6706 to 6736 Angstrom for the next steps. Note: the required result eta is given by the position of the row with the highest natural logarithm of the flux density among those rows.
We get 6719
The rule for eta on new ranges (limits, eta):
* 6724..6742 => 6725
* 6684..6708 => 6689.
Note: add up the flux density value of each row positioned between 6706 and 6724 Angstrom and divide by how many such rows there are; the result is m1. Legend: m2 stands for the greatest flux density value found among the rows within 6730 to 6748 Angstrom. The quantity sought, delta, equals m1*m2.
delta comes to 63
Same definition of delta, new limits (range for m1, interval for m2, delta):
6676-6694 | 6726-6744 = 60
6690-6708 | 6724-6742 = 56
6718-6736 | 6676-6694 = 64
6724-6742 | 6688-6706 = 58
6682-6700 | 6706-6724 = 65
